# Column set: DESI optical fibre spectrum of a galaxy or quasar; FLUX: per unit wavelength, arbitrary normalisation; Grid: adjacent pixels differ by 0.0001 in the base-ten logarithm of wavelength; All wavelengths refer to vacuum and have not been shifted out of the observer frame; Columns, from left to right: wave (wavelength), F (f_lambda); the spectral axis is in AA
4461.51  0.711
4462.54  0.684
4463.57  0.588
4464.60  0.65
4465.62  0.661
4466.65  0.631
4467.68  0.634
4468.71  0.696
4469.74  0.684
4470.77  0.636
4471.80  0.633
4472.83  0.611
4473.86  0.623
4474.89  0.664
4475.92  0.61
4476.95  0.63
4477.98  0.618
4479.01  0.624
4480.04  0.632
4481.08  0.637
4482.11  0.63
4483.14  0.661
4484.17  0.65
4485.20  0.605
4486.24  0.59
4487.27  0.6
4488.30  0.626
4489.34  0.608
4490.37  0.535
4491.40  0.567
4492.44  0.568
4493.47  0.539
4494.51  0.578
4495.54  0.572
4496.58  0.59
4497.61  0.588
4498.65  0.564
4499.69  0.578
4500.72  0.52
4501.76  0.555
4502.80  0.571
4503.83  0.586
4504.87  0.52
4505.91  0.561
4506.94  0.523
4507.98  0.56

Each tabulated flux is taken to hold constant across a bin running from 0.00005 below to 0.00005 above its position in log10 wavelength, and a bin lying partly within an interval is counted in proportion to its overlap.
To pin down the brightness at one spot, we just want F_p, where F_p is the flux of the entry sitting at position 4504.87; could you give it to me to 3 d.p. 0.520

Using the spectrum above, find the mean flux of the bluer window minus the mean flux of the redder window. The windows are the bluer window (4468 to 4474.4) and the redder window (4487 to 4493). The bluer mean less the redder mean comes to 0.063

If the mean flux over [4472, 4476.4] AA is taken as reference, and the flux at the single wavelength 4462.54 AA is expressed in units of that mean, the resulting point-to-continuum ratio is 1.09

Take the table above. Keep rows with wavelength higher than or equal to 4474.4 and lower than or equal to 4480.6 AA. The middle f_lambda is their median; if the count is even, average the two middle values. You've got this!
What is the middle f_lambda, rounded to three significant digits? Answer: 0.627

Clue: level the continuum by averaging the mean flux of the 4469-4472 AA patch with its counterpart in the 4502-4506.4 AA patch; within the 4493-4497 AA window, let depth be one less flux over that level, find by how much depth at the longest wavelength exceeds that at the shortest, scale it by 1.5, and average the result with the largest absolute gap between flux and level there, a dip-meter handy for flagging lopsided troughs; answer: -0.03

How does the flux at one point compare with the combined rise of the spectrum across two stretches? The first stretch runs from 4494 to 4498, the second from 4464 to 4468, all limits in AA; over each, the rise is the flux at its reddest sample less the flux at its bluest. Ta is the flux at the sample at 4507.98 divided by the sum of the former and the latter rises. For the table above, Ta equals -93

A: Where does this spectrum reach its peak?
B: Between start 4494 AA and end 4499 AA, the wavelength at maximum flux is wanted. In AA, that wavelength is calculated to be 4496.58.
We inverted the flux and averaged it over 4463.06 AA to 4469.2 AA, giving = 1.56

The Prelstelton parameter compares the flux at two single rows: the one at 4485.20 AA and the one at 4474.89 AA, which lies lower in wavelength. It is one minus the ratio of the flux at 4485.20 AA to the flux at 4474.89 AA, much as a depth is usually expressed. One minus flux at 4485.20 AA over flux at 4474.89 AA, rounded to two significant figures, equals 0.089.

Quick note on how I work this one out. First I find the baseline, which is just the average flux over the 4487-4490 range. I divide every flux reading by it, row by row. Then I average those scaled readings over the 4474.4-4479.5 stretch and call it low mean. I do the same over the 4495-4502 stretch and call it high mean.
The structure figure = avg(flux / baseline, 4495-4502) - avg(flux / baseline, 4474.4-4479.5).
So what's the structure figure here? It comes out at -0.10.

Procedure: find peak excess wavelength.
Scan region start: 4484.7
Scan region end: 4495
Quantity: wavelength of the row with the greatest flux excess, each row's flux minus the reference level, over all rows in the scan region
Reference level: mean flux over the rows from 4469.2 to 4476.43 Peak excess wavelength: 4488.30 AA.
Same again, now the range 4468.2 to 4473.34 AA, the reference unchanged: 4468.71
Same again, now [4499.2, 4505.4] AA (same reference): 4503.83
